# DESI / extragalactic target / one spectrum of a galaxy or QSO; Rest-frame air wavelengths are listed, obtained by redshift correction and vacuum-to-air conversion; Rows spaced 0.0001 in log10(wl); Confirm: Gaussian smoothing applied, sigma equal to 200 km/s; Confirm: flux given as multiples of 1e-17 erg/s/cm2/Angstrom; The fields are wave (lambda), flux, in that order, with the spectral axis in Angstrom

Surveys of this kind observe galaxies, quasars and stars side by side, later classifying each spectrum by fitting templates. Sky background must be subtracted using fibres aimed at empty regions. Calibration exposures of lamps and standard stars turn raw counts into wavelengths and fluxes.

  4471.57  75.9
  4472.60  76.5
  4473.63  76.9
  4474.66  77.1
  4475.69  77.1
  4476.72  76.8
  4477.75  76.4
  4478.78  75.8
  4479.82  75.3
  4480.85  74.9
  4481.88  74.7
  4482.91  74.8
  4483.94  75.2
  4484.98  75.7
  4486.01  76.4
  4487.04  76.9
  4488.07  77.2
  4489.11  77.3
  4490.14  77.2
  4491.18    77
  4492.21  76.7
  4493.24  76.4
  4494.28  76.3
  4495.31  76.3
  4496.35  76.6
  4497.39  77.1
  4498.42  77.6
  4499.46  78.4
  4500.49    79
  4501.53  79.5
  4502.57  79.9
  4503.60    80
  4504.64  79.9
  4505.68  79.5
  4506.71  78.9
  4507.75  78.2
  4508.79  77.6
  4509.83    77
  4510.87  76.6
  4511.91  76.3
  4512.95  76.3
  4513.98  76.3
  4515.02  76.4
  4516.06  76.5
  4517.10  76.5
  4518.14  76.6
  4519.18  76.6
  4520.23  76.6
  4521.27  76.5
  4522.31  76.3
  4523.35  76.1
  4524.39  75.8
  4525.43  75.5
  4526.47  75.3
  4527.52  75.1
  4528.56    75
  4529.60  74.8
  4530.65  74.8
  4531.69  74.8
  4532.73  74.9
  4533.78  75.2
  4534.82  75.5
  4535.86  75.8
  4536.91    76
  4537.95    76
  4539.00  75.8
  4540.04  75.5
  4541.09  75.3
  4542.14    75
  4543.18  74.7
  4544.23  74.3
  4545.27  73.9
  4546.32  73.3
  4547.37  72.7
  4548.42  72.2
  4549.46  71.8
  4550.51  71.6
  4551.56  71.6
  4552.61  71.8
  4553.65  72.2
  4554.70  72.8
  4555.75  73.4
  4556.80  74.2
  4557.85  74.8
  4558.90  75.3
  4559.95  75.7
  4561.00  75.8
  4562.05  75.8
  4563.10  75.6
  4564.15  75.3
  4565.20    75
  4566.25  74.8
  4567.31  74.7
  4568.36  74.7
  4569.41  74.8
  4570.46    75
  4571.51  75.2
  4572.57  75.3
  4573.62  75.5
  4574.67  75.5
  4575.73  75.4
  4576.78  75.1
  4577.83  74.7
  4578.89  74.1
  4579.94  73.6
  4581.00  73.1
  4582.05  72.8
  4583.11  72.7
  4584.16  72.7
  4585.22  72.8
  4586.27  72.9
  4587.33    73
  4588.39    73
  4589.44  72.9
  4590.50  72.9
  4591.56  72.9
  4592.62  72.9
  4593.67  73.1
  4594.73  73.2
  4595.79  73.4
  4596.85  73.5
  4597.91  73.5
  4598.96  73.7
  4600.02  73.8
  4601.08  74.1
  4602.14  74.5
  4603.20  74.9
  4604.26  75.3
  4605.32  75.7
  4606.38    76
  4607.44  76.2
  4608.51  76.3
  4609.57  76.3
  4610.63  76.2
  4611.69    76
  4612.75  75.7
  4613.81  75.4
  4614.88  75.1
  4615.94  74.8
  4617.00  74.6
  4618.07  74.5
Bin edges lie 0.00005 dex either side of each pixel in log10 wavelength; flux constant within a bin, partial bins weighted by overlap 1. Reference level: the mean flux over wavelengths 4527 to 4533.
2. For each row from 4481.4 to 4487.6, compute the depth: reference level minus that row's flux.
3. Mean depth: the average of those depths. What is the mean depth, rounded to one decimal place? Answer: -0.7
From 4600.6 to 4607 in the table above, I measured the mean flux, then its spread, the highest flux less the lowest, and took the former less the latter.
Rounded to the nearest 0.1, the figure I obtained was 73.2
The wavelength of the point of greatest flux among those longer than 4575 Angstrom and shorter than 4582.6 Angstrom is 4575.73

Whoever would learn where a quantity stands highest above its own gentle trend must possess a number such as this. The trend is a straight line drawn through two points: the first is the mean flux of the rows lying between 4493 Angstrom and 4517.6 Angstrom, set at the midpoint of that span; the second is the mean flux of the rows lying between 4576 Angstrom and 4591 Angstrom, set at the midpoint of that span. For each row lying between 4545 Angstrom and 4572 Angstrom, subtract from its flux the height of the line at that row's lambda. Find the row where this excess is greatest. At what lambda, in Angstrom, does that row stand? 4562.05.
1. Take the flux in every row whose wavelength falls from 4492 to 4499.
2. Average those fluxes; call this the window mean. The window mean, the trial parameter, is 76.7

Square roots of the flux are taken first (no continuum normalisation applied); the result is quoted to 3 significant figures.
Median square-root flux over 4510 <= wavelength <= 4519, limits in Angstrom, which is 8.74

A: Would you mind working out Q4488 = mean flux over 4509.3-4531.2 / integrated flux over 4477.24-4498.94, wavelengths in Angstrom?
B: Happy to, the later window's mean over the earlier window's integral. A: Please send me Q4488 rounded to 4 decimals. 0.0459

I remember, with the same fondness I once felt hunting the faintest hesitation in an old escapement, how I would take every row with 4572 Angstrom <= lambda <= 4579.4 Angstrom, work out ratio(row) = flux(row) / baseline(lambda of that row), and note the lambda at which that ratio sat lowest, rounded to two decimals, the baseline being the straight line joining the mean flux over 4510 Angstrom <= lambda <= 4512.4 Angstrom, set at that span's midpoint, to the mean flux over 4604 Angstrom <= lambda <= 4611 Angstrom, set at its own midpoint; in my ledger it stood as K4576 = 4578.89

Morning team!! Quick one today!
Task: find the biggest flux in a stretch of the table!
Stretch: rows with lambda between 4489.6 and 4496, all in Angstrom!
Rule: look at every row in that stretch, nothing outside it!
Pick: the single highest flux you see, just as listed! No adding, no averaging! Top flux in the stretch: 77.2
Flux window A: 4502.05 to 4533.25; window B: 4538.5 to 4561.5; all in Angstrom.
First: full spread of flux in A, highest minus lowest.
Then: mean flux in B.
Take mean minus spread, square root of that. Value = 8.28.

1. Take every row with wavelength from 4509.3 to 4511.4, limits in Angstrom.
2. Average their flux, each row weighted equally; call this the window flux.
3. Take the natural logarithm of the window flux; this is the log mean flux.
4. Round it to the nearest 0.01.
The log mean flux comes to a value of 4.34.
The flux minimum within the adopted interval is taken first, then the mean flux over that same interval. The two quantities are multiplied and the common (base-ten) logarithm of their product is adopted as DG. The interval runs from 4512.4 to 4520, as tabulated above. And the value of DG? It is 3.77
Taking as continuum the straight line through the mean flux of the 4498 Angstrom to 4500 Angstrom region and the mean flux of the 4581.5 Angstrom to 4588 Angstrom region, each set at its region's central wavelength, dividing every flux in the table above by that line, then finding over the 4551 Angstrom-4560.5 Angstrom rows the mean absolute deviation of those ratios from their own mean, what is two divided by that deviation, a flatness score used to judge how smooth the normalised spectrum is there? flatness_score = 103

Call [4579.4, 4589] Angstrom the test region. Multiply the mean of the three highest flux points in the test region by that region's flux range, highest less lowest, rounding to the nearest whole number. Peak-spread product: 66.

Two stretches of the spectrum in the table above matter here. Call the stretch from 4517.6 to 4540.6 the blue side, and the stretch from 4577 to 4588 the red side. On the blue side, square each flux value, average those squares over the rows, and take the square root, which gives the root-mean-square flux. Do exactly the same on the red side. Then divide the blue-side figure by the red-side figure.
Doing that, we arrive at 1.03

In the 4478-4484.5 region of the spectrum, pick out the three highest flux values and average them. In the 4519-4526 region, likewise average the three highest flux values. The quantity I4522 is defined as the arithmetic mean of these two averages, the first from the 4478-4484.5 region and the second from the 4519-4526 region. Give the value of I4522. 76.0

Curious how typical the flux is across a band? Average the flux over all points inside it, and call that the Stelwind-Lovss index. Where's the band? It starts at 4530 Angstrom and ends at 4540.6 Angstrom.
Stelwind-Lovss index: 75.4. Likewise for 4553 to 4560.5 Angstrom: 74.1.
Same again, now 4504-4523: 77.1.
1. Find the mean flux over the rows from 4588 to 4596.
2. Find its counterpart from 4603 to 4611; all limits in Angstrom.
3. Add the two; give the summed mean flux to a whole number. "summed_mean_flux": 149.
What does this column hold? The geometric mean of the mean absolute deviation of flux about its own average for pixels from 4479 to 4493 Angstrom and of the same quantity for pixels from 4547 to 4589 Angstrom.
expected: 1.07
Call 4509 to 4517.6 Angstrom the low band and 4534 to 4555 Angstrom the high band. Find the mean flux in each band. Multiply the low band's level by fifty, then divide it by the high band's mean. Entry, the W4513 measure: 51.8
